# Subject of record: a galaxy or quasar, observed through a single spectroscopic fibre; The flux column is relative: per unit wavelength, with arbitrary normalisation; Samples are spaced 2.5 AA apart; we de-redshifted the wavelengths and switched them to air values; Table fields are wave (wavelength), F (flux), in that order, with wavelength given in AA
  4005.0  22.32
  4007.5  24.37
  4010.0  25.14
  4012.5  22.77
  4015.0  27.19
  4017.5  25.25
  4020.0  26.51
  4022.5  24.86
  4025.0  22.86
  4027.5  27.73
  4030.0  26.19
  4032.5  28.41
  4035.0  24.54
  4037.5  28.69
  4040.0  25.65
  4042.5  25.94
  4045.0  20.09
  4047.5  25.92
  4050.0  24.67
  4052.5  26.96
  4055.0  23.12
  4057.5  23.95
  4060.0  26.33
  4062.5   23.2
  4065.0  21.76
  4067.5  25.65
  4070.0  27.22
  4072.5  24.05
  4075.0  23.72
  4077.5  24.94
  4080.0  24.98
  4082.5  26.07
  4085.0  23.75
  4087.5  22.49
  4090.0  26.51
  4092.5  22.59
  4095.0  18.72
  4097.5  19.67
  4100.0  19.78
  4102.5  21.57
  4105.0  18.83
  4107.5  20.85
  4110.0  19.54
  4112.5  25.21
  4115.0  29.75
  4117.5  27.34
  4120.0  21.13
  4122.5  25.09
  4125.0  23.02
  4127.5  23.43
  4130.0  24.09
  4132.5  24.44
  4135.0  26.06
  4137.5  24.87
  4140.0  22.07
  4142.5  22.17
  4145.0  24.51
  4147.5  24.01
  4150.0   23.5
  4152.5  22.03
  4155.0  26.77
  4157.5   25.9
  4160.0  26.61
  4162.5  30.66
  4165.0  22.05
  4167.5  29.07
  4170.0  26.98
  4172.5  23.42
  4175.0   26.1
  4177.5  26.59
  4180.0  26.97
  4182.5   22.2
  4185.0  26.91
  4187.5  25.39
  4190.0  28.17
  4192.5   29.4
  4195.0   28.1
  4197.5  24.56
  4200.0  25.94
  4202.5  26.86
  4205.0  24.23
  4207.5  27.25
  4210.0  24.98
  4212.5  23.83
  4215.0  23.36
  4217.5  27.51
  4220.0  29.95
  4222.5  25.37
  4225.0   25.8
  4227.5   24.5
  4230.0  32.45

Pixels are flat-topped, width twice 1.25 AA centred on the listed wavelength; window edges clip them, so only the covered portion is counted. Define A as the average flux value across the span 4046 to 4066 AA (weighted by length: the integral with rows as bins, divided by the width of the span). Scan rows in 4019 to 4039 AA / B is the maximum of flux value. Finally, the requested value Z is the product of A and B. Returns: 702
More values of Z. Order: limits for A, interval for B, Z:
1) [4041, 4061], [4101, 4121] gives 732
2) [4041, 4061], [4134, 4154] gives 641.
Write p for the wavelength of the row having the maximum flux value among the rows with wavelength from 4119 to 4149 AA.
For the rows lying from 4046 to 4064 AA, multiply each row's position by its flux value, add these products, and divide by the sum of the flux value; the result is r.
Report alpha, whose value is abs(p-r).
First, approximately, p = 4135.0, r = 4054.9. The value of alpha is 80.1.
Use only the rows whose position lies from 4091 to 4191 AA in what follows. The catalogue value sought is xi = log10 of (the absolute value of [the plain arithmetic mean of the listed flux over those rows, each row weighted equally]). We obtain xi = 1.38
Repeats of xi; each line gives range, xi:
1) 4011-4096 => 1.39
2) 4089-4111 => 1.32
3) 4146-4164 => 1.41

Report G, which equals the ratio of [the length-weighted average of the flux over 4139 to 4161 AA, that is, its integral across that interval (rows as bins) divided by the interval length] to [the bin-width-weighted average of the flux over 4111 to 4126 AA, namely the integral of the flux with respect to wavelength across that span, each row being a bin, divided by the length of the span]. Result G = 0.96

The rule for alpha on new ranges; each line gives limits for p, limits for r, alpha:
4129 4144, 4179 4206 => 57.5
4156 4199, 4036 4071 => 108.9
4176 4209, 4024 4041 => 159.9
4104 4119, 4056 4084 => 44.9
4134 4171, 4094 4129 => 50.4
